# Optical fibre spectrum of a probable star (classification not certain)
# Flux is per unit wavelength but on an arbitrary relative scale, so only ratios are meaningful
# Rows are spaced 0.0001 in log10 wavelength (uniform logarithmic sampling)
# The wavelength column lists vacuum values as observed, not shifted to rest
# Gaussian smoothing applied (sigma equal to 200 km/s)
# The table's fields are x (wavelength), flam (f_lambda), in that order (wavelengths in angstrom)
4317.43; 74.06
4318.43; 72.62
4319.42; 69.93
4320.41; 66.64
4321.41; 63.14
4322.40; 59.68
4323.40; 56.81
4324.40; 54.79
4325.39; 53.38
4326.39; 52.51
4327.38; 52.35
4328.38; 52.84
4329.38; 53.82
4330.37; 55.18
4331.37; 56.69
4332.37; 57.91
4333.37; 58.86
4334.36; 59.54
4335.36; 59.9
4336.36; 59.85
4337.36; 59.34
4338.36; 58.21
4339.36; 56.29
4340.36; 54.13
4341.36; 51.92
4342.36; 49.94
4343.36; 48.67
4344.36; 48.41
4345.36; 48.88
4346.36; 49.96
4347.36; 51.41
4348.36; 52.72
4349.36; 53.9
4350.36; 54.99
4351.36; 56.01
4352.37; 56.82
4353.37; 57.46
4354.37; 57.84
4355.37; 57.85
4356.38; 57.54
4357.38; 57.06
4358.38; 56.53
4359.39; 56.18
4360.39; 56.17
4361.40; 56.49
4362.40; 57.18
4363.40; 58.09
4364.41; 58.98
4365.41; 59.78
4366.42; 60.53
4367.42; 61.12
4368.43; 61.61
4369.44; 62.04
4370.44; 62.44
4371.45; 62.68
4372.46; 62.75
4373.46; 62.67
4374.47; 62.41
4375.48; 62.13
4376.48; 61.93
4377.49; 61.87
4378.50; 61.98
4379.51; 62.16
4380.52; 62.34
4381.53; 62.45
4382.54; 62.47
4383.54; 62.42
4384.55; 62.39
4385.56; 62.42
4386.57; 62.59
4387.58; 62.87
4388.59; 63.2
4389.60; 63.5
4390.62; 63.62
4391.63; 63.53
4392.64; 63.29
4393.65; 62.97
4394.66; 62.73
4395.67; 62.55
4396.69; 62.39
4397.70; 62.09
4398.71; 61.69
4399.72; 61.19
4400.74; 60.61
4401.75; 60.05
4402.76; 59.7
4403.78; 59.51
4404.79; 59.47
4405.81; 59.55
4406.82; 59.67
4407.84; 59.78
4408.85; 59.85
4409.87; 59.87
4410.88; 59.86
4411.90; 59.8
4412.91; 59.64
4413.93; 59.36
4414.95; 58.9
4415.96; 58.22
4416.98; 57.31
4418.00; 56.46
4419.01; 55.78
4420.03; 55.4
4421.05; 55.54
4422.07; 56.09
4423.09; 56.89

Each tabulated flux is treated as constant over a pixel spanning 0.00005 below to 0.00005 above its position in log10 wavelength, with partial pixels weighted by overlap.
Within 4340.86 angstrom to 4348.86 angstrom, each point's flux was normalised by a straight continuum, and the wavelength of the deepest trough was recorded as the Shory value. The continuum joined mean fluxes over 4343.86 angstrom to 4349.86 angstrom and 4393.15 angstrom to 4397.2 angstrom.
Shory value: 4344.36 angstrom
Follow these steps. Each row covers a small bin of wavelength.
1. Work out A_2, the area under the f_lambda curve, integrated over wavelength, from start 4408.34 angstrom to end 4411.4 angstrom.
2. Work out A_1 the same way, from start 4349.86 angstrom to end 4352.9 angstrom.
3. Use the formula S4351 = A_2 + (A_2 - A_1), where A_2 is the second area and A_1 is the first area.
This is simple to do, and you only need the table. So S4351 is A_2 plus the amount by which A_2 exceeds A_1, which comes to 197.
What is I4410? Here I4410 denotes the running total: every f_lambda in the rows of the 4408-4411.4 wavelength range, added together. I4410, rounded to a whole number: 180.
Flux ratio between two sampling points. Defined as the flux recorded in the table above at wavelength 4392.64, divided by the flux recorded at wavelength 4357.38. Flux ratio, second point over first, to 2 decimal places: 1.11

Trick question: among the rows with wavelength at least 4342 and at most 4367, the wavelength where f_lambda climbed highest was 4366.42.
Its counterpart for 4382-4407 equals 4390.62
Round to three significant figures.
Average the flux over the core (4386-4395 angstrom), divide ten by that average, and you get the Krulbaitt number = 0.158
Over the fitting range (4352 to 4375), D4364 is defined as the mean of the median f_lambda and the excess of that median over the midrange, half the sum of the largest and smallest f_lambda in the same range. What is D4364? 28.4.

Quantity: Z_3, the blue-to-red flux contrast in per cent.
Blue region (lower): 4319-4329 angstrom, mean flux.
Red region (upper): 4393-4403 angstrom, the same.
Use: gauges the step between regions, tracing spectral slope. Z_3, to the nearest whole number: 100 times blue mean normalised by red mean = 94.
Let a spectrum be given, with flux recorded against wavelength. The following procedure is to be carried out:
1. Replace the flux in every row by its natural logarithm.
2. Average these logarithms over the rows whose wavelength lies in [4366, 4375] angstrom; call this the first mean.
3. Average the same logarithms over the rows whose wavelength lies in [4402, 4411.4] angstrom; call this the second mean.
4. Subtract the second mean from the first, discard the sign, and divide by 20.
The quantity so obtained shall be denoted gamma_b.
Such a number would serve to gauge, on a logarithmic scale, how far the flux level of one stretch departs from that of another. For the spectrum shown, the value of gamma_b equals 0.0019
